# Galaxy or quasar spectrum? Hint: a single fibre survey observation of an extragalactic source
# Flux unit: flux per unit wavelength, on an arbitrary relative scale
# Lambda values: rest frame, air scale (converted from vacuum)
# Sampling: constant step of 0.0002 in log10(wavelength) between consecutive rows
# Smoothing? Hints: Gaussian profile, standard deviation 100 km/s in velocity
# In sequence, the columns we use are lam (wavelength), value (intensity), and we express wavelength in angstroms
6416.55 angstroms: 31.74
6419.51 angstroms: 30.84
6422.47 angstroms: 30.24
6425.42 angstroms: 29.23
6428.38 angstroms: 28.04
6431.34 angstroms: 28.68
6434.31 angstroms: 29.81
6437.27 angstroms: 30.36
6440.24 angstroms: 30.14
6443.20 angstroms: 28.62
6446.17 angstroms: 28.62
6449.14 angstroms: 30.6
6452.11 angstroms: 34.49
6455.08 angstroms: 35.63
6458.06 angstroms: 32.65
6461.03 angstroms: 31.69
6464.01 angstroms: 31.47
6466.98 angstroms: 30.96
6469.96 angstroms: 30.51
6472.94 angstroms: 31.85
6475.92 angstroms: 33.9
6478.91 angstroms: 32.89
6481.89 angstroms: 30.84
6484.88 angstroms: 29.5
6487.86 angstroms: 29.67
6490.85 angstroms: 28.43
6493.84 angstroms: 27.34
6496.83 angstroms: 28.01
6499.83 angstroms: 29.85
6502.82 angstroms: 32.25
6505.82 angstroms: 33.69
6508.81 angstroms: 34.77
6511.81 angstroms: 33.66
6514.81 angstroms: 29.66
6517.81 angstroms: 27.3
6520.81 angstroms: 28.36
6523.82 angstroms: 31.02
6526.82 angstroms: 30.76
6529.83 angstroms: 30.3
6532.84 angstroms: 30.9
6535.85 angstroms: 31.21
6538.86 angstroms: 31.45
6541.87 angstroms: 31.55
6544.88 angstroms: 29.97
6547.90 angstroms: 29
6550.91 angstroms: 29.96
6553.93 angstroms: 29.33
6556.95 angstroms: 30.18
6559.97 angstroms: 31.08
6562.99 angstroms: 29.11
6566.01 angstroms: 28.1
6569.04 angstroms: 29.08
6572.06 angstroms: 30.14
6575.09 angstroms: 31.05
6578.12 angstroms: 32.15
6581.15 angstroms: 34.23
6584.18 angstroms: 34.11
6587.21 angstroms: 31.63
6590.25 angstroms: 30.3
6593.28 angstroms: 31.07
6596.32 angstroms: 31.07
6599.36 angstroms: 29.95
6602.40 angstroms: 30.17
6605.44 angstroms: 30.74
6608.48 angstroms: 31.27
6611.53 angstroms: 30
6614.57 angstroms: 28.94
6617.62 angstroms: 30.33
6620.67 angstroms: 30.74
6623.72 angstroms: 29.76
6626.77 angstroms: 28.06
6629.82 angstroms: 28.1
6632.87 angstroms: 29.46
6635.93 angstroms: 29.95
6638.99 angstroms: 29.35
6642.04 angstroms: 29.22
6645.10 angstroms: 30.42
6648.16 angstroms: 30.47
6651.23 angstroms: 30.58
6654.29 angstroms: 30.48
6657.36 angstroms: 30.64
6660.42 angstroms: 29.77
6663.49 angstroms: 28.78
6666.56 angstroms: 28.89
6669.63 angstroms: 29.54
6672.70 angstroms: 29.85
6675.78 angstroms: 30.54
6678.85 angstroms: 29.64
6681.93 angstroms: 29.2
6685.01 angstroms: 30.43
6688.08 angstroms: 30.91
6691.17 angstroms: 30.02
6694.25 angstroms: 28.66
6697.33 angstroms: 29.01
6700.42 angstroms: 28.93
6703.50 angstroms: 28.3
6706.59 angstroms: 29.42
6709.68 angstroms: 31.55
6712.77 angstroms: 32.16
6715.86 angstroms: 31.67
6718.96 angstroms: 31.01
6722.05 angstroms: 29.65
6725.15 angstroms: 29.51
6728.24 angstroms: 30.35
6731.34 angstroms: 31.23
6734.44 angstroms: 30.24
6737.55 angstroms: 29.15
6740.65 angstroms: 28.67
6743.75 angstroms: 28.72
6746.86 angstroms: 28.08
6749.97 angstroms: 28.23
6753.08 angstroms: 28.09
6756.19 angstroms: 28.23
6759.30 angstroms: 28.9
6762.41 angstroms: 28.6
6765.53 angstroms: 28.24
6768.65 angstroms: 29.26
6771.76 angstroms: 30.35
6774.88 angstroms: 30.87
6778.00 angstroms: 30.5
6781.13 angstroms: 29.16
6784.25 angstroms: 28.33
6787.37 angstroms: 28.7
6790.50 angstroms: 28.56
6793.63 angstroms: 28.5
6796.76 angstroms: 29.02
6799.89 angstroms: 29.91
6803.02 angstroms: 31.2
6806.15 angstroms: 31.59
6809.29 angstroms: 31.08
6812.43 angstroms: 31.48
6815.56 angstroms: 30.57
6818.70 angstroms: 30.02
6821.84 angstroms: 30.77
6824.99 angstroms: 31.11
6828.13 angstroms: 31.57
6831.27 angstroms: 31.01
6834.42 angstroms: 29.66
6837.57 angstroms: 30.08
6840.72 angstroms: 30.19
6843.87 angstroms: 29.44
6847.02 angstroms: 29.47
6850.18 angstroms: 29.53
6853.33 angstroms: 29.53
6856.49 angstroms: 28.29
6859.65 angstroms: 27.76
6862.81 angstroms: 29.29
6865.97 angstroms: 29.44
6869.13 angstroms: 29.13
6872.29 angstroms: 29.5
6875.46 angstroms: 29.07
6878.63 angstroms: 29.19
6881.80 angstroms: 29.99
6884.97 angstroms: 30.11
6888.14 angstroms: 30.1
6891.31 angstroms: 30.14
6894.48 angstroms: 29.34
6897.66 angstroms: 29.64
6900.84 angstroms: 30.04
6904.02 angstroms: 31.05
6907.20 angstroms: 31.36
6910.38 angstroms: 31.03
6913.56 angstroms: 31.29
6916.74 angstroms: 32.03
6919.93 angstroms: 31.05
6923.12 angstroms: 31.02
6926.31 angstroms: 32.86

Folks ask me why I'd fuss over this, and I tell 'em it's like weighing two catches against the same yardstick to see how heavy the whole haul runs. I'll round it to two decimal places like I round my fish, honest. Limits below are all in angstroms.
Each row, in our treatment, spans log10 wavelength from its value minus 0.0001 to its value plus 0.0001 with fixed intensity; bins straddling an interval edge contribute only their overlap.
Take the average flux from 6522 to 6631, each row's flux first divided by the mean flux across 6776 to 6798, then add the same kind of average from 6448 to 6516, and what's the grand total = 2.14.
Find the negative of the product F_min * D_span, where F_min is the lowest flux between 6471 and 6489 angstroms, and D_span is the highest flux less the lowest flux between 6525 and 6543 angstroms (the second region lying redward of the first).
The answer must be -37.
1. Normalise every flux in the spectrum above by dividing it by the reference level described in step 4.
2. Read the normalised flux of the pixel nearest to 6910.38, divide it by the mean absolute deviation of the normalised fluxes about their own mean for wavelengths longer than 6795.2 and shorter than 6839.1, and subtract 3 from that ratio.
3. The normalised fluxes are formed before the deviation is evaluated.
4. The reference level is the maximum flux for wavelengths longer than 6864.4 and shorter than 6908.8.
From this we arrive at 43.9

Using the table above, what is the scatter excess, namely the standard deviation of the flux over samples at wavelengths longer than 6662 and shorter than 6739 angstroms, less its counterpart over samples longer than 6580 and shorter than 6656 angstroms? -0.4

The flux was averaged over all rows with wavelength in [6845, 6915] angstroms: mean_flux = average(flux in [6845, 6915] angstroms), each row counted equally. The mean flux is 29.7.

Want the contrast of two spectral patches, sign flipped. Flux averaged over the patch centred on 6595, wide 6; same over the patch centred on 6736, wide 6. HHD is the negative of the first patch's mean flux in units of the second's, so -1.05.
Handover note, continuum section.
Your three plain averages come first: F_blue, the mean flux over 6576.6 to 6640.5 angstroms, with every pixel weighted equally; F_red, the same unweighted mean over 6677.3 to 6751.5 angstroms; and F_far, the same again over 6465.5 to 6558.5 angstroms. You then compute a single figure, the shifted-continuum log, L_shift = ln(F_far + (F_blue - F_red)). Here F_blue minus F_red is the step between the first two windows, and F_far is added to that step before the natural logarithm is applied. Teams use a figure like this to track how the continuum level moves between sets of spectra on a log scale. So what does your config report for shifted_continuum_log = 3.45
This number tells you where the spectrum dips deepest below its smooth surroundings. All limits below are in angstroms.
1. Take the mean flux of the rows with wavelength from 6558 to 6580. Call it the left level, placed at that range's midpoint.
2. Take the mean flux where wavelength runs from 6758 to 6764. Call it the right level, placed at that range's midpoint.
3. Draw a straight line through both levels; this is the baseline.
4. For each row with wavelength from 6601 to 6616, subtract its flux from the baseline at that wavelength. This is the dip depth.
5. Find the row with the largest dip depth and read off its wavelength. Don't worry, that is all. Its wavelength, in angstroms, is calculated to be 6614.57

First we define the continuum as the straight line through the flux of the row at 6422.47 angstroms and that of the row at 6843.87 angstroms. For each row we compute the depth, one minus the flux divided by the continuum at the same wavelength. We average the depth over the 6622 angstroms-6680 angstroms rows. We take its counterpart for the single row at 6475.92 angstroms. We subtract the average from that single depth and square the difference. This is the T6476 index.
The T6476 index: 0.0168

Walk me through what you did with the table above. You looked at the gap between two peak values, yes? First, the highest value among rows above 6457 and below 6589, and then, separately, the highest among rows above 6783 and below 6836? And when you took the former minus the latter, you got 3.2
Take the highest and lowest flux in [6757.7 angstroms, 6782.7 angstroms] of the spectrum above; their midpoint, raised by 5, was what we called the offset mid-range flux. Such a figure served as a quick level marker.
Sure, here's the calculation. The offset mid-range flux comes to 34.6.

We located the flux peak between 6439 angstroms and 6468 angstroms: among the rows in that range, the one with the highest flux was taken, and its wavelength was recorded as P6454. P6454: 6455.08 angstroms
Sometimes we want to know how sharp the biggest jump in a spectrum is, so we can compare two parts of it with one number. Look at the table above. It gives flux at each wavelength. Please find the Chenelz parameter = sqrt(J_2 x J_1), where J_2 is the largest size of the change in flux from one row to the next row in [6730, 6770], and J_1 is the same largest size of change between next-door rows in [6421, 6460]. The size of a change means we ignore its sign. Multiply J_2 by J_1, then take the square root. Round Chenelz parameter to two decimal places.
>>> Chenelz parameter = 2.06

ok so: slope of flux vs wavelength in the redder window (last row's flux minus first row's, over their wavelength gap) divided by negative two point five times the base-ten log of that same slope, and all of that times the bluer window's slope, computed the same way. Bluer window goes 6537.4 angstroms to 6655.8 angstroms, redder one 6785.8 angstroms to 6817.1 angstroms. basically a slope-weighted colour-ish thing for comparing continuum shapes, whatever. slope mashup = -0.0002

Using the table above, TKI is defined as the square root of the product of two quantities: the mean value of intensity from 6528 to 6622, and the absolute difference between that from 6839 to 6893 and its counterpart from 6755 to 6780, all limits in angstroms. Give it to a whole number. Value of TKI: 1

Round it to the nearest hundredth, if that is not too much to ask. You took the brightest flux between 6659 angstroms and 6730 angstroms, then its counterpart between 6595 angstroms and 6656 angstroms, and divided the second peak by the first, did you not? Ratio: 0.97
